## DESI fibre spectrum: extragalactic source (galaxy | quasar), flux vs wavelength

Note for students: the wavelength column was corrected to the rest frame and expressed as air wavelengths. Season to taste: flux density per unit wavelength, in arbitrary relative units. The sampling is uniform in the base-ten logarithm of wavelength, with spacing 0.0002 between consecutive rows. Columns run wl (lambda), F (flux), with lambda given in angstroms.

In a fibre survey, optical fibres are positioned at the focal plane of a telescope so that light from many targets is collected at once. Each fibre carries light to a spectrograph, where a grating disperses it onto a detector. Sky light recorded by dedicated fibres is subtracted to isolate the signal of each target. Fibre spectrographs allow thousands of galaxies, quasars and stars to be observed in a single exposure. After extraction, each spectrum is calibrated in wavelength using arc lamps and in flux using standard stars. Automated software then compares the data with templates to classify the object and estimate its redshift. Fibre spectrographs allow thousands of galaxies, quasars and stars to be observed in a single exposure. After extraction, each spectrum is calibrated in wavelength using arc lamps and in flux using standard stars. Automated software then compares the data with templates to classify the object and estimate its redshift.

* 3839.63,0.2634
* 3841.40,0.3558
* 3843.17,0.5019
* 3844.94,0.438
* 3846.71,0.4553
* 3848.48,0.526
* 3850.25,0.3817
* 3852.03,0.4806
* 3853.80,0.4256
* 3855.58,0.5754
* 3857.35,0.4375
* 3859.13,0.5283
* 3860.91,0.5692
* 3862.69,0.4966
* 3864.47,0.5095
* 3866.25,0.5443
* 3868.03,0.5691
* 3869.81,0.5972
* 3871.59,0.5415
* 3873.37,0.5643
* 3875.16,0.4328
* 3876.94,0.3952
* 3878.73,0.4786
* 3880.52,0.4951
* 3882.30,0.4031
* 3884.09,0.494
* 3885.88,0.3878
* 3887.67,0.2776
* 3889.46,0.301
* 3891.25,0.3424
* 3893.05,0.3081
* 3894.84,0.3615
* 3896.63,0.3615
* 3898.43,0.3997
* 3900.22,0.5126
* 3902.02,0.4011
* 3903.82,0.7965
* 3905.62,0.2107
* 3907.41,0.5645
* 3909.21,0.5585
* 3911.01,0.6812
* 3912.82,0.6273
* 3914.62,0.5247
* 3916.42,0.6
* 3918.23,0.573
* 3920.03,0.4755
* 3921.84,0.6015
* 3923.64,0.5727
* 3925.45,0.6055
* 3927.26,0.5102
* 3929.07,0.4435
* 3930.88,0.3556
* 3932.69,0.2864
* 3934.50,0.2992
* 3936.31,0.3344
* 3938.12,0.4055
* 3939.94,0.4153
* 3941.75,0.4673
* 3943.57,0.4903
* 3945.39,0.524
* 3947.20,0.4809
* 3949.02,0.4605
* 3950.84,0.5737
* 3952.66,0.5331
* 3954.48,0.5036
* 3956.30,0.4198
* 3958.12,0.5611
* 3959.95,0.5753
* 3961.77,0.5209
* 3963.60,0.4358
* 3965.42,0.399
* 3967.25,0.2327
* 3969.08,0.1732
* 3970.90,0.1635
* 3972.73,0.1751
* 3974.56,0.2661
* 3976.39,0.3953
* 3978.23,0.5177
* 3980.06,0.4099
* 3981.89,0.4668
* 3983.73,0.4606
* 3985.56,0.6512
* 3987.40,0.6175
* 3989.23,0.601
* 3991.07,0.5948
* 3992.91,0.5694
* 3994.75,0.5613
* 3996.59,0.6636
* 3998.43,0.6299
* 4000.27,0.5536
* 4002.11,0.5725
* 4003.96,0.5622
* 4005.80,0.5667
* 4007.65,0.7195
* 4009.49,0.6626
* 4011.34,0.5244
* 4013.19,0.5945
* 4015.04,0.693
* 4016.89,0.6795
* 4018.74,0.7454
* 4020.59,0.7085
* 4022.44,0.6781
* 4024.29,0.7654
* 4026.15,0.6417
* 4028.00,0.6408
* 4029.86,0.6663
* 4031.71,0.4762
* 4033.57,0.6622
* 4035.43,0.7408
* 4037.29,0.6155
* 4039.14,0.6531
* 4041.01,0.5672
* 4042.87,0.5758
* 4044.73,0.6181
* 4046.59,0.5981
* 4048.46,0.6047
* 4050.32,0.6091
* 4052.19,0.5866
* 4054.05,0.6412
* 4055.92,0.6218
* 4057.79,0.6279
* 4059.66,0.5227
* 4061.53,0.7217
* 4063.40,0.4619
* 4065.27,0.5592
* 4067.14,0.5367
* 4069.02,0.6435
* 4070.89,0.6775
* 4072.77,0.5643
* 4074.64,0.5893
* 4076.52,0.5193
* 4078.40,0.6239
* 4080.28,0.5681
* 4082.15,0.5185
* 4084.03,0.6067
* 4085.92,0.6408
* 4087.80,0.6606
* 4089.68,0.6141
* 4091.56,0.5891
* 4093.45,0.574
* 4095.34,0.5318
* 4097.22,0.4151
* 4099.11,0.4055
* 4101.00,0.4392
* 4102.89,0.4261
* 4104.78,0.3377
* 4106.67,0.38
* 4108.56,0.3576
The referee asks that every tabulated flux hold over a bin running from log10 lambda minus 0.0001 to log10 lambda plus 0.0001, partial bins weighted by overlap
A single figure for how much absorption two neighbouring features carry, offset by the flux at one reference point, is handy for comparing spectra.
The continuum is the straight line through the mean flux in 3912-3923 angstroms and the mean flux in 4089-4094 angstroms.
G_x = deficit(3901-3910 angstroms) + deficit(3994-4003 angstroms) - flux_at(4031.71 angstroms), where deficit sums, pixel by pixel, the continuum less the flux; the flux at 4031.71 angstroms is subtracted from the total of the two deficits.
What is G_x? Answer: -0.27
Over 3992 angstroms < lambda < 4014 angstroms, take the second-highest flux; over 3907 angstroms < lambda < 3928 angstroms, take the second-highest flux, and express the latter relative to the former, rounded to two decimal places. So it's 0.95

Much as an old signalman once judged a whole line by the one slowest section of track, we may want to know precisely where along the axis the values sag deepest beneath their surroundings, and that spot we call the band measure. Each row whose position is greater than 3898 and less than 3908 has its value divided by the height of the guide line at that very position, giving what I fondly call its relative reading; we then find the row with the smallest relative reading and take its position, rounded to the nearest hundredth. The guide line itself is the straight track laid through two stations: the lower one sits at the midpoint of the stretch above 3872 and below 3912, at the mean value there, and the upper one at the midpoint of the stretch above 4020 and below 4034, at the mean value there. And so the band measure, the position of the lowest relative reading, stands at 3905.62 angstroms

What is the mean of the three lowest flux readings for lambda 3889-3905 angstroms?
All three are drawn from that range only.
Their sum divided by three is 0.32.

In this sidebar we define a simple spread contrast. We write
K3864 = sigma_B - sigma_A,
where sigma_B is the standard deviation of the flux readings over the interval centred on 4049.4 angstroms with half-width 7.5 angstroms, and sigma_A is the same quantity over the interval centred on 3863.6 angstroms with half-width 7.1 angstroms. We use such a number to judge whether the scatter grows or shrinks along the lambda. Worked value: -0.03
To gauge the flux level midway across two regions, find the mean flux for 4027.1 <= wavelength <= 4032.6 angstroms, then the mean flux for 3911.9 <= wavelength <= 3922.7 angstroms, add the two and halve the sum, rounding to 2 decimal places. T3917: 0.58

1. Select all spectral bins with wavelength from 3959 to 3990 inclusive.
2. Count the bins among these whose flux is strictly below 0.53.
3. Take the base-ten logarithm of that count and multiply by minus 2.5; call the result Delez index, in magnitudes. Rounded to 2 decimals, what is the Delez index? -2.78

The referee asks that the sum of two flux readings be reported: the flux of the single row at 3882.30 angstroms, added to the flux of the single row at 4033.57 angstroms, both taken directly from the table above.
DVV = 1.07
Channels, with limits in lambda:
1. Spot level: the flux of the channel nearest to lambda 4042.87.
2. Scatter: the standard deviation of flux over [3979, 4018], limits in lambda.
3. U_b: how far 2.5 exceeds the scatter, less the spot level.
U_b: 1.85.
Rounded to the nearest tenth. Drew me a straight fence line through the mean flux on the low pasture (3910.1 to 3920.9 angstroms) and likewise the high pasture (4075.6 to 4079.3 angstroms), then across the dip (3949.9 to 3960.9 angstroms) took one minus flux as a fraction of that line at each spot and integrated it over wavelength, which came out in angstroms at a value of 1.0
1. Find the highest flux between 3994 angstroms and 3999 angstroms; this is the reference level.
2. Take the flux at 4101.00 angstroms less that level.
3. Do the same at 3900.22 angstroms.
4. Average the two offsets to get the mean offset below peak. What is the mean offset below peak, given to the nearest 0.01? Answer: -0.19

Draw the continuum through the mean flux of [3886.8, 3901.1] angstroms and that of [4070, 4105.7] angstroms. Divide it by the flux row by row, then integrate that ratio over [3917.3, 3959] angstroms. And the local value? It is 37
